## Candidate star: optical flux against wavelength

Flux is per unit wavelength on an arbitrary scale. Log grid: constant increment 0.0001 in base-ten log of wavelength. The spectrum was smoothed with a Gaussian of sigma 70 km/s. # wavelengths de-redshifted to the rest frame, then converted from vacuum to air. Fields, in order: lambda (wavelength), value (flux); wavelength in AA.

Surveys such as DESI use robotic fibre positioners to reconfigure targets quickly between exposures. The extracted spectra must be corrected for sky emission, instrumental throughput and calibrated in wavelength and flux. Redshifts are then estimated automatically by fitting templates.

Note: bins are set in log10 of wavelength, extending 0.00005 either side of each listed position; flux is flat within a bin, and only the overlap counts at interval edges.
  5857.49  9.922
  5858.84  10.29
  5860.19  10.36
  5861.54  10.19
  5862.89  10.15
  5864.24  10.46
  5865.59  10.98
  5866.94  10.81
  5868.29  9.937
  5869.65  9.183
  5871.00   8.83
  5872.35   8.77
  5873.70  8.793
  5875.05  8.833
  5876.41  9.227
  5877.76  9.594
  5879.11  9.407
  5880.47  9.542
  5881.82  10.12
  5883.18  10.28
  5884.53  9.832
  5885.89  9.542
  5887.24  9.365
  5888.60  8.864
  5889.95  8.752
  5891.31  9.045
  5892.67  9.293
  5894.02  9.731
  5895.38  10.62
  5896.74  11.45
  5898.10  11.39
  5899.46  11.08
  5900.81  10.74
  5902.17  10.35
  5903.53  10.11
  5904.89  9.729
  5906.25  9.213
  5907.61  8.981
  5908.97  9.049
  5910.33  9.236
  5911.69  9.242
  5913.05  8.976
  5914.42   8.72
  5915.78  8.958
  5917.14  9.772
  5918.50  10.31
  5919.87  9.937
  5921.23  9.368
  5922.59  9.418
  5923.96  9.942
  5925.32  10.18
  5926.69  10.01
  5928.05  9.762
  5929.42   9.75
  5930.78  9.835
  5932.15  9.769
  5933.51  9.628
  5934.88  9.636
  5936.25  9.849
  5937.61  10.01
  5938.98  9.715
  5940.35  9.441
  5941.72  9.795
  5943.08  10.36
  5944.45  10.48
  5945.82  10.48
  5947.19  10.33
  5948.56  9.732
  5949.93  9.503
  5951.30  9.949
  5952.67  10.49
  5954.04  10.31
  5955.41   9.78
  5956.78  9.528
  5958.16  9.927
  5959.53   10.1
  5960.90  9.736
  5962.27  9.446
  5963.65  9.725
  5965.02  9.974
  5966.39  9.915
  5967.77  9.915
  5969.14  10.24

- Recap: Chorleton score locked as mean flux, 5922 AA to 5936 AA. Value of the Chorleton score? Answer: 9.79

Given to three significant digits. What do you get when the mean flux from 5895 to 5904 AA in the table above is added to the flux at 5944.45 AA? 21.3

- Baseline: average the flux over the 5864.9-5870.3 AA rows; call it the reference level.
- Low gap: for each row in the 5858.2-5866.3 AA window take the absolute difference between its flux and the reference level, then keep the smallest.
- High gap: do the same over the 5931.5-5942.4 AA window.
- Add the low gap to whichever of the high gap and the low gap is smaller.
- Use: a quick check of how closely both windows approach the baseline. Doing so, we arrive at 0.1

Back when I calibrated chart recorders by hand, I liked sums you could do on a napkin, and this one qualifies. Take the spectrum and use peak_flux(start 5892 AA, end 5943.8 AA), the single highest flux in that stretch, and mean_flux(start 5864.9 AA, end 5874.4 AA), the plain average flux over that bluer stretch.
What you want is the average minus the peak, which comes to -1.8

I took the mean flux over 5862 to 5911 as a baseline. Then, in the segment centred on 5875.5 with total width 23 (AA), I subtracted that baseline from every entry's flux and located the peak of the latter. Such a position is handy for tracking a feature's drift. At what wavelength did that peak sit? 5865.59 AA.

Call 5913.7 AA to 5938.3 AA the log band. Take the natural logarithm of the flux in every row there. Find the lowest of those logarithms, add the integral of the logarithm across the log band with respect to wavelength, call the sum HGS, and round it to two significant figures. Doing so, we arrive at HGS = 58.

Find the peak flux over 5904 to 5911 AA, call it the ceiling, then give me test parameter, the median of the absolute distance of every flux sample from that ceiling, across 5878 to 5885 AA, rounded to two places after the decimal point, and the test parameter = 0.32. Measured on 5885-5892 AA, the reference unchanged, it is 0.68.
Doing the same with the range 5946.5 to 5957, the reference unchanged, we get 0.22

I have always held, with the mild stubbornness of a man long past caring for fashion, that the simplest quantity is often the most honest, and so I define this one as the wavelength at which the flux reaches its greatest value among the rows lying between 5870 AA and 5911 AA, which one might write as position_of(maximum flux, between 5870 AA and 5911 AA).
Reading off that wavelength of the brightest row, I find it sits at 5896.74 AA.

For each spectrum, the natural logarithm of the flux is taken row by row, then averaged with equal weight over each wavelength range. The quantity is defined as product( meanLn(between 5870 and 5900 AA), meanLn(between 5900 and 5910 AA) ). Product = 5.15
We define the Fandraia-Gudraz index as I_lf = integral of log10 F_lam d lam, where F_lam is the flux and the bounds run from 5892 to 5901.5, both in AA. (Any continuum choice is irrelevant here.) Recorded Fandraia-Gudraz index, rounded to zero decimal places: 10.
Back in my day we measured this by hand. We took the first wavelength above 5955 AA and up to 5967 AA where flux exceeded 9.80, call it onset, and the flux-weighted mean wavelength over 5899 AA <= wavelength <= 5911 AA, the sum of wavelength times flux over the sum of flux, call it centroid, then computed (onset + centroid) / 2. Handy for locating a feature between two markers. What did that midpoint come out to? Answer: 5931.4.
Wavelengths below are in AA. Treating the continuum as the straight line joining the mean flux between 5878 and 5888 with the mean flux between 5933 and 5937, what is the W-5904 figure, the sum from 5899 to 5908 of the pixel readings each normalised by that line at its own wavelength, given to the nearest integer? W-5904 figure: 7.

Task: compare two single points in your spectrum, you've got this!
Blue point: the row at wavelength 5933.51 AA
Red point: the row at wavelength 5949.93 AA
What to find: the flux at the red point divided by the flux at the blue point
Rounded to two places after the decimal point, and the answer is 0.99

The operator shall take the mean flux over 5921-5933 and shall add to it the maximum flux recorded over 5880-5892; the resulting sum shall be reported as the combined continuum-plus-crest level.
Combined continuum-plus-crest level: 20.1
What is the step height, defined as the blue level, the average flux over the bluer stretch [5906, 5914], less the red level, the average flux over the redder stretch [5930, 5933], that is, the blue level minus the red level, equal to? -0.7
